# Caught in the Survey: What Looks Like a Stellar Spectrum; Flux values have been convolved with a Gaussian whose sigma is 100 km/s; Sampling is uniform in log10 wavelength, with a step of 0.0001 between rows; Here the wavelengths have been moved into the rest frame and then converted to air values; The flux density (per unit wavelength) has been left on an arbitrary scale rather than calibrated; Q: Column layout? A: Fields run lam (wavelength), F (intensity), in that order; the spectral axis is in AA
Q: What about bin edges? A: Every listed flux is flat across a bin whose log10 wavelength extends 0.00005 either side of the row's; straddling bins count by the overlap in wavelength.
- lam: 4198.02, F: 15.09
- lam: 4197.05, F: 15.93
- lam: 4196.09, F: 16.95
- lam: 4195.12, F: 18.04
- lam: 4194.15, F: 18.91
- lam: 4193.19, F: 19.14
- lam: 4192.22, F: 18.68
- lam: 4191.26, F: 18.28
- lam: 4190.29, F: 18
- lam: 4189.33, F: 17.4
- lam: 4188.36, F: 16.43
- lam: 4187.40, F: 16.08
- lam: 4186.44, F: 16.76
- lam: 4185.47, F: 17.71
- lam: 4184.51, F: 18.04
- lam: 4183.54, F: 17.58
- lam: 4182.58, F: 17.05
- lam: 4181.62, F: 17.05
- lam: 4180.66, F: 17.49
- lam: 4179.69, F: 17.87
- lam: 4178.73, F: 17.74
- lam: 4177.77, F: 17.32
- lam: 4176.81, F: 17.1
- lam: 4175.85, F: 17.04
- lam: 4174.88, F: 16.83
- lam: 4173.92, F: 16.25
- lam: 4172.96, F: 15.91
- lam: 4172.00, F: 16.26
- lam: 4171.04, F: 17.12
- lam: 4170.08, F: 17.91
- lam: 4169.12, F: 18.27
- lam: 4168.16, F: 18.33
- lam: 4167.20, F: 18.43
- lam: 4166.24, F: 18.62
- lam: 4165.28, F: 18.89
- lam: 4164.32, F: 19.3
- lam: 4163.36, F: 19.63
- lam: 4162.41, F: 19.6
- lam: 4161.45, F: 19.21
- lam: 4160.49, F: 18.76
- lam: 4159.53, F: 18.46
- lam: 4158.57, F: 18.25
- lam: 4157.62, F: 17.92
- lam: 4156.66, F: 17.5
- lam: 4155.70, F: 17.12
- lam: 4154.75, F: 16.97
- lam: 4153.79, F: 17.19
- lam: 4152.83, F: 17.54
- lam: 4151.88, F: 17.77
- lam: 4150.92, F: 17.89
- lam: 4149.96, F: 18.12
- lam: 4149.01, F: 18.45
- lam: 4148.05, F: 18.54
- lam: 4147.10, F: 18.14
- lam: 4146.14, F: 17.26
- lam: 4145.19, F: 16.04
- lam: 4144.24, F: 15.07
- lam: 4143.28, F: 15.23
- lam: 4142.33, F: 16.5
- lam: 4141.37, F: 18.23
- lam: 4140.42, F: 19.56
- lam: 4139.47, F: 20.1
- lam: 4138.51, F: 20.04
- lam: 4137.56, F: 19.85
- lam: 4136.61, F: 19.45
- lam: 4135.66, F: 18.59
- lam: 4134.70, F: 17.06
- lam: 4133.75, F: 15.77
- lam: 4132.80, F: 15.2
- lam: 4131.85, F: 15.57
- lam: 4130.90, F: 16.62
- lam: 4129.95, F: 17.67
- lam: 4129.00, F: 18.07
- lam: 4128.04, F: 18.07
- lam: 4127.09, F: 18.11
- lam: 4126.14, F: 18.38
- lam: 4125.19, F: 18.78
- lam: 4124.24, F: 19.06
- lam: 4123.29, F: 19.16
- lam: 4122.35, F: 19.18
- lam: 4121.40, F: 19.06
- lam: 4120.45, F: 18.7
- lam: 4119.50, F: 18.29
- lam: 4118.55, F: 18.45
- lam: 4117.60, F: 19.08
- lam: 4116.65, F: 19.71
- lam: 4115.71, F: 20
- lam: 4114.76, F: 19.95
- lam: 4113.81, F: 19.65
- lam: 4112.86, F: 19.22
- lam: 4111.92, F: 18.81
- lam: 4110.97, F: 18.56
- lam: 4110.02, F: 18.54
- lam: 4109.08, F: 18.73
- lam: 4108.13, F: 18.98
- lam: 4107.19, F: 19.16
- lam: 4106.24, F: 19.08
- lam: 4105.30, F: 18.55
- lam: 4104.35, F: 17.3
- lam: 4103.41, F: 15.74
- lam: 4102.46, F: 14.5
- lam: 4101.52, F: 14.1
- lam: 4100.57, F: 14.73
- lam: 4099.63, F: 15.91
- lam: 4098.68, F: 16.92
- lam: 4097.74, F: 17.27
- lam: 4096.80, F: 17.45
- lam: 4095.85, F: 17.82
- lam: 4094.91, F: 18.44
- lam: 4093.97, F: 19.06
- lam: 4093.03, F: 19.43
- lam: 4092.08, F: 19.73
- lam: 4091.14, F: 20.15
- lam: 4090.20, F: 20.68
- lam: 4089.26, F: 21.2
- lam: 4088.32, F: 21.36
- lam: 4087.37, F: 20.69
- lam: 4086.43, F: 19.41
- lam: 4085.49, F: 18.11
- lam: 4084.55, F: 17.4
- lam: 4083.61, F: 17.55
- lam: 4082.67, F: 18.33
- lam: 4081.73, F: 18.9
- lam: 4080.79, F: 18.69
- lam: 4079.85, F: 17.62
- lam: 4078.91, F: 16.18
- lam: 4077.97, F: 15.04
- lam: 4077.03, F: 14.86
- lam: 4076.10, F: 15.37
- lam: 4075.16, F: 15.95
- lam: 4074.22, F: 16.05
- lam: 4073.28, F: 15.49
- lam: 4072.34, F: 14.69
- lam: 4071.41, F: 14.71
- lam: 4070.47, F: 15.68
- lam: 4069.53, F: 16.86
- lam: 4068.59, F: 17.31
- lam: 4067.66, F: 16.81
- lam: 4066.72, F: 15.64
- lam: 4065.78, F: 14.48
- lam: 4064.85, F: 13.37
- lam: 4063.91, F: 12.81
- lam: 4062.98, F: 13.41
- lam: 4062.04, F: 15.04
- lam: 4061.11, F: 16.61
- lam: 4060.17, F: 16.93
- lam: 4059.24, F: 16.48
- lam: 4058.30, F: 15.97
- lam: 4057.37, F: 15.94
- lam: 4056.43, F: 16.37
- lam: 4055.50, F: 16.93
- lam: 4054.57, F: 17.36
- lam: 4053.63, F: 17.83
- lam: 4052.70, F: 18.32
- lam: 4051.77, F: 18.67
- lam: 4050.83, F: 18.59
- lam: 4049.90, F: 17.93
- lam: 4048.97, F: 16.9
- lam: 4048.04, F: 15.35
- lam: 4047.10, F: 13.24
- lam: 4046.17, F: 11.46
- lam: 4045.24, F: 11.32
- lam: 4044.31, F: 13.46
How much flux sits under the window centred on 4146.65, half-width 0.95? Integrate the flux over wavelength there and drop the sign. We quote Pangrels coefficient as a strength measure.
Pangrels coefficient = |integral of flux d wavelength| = 34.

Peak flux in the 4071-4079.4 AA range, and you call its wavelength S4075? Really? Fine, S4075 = 4078.91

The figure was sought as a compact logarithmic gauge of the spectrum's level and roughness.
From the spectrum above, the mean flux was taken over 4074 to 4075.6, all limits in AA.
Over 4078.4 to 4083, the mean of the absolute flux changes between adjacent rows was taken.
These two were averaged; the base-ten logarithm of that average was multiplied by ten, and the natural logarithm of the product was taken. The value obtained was 2.22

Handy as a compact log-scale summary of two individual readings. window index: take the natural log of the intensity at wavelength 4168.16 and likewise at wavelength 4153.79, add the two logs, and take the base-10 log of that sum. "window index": 0.760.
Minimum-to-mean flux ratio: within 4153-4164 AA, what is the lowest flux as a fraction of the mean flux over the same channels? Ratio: 0.93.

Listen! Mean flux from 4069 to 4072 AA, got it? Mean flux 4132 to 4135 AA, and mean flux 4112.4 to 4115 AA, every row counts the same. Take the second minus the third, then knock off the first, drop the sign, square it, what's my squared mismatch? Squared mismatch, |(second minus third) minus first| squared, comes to 374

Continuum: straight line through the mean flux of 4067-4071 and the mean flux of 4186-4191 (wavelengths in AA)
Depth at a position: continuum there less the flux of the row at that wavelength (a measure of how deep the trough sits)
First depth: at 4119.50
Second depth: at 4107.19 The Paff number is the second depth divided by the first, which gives 1.6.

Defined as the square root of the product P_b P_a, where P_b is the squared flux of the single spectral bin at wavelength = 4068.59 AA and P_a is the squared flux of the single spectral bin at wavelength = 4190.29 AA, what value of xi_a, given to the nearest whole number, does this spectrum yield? 312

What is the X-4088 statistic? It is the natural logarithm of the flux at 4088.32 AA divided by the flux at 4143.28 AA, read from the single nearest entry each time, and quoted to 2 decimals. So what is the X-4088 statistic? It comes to 0.34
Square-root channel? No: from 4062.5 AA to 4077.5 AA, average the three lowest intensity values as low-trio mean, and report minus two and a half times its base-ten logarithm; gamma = -2.80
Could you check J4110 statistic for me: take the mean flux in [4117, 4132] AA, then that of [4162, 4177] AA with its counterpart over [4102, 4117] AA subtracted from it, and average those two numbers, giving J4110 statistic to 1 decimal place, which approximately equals 8.8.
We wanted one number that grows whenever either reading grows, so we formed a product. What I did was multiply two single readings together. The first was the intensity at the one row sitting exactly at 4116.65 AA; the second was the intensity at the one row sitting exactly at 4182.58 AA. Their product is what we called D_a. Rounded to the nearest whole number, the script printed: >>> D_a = 336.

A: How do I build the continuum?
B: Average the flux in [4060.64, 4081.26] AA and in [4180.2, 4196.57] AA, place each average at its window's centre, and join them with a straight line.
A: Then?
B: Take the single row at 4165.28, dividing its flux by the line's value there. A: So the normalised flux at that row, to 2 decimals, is 1.10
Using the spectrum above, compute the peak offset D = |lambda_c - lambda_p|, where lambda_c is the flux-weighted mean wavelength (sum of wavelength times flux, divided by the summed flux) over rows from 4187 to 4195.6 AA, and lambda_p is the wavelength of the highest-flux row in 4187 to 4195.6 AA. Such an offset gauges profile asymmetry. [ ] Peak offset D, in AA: 1.8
